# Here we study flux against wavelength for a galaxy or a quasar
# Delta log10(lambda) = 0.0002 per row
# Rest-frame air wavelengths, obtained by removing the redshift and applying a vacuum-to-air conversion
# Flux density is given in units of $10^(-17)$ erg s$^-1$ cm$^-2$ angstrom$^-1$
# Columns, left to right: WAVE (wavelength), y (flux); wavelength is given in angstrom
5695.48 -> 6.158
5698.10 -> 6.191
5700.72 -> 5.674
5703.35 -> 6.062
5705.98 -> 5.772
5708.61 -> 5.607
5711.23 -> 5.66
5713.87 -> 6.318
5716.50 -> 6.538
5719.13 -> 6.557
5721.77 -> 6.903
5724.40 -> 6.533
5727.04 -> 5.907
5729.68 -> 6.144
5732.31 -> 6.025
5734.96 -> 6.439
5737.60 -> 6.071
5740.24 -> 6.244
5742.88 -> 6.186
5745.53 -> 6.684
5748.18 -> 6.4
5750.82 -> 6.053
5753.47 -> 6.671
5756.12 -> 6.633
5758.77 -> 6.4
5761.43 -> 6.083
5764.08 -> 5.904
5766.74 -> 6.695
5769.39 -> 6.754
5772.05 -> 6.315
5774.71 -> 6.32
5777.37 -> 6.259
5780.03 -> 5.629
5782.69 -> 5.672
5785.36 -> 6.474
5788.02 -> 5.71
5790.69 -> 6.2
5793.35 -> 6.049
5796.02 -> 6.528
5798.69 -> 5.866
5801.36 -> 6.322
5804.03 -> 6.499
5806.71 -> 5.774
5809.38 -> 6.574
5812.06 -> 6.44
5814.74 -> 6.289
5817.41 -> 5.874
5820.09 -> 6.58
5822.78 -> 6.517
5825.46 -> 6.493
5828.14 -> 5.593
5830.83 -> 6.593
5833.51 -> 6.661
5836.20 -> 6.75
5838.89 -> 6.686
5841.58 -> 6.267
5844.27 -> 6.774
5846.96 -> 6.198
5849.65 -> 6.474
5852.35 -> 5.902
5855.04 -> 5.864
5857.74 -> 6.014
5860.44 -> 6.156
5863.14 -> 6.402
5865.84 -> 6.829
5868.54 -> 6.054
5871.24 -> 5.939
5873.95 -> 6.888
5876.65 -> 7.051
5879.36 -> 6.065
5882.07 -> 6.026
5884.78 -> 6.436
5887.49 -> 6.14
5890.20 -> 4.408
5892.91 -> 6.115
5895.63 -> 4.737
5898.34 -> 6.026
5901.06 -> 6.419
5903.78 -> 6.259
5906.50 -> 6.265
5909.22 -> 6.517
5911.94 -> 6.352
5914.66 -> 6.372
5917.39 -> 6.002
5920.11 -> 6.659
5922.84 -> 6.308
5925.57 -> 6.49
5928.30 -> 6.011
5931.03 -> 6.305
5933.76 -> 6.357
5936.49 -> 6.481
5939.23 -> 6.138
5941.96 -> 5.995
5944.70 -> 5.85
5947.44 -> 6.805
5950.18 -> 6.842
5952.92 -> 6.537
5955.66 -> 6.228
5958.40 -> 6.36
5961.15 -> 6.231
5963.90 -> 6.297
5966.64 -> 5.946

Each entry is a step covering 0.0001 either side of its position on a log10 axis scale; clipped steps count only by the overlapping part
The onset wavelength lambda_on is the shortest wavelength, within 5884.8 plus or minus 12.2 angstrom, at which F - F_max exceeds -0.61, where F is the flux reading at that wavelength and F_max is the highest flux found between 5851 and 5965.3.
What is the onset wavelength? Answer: 5873.95 angstrom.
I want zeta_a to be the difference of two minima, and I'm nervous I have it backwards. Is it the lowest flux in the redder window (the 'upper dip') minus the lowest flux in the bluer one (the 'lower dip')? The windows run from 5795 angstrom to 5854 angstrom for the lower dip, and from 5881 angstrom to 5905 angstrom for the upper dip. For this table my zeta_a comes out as -1.2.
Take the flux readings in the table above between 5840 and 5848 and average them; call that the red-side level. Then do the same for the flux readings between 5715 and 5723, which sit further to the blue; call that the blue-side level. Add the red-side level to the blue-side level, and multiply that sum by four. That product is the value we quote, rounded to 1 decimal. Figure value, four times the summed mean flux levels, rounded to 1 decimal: 52.3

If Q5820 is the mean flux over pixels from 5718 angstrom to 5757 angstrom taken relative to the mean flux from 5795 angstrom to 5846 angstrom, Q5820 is 1.00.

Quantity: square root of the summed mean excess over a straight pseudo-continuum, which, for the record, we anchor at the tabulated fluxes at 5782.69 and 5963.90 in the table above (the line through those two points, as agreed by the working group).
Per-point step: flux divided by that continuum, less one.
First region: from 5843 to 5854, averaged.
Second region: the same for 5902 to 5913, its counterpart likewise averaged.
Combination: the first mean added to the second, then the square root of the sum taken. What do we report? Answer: 0.34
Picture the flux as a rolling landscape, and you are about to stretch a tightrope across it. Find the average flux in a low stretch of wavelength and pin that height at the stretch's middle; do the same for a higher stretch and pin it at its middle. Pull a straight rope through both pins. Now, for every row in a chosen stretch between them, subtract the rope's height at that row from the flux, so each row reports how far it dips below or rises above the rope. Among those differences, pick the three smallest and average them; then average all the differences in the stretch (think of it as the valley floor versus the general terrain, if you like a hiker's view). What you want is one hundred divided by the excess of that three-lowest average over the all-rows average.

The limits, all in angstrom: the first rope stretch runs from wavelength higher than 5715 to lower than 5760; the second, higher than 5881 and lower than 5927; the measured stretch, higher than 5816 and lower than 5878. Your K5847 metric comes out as -162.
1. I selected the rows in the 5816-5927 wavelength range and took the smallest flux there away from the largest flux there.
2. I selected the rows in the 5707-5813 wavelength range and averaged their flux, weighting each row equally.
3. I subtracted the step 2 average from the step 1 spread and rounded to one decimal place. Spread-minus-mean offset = -3.6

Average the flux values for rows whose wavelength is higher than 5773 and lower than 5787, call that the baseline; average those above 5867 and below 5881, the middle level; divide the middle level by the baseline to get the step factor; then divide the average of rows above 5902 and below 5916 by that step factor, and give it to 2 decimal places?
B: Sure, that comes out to 6.03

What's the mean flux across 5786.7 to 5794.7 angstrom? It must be 5.99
